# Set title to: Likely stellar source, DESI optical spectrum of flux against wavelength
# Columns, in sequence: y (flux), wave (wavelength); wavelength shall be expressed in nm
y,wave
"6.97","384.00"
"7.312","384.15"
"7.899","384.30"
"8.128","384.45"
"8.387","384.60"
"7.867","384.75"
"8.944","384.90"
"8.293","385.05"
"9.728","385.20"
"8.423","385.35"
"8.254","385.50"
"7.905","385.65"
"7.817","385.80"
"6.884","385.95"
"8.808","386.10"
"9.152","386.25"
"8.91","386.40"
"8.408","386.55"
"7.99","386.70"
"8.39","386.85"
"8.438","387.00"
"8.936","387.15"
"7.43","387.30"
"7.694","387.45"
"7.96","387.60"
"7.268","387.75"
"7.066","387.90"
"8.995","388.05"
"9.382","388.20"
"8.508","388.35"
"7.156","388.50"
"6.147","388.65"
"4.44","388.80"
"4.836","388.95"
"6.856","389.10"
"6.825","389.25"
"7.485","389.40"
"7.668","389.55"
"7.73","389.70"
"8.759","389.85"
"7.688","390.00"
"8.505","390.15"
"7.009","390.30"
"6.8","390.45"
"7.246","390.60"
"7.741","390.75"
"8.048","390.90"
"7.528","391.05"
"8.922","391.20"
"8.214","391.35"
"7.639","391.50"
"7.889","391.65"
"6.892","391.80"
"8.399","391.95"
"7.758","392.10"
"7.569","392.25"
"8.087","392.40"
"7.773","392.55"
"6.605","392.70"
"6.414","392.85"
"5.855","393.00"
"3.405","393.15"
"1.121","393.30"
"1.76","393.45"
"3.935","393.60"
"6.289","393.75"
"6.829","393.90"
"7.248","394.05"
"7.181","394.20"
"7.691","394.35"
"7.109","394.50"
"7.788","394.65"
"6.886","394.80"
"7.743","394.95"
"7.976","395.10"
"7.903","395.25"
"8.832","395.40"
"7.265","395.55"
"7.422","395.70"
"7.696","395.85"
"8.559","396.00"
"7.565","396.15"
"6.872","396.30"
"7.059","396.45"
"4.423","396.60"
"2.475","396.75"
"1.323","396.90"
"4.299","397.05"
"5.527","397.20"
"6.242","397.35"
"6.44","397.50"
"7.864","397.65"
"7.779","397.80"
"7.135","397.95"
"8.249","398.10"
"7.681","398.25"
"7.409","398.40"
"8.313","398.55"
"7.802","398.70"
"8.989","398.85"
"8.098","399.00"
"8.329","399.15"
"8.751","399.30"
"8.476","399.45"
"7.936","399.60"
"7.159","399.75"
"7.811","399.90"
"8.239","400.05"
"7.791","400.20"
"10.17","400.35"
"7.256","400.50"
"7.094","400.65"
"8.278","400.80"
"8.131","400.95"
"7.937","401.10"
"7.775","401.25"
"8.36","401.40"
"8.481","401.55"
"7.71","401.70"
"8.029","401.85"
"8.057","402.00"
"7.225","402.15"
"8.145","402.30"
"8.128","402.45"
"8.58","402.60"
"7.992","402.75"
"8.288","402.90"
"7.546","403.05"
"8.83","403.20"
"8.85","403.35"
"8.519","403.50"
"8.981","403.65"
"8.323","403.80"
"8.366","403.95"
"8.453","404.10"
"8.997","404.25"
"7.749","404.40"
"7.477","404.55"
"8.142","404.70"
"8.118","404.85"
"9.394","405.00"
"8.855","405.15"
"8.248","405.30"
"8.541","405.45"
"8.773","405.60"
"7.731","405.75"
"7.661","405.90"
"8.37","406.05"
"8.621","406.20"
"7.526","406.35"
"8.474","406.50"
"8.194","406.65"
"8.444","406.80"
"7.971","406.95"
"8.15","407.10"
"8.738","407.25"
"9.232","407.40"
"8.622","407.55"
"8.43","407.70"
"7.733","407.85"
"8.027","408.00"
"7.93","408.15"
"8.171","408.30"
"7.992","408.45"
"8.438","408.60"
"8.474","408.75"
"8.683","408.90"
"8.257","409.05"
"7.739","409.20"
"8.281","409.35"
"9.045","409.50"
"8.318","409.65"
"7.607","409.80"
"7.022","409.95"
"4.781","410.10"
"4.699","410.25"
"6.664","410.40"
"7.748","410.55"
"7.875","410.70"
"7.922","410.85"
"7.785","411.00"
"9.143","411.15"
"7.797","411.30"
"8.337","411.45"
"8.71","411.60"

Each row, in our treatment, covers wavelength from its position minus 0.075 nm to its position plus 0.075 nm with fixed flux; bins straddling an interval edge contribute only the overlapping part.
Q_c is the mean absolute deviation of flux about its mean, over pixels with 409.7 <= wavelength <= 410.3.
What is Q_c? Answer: 1.29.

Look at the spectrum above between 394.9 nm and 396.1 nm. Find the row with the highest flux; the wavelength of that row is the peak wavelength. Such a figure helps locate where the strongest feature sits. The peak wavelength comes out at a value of 395.40 nm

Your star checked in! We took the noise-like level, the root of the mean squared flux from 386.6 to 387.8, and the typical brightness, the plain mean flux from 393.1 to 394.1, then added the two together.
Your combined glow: 12.4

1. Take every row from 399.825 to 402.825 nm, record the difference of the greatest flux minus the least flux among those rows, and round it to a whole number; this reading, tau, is 3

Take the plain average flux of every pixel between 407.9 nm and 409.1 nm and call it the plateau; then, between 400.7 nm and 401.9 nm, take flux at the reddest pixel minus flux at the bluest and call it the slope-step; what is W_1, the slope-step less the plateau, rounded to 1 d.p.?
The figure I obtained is -8.5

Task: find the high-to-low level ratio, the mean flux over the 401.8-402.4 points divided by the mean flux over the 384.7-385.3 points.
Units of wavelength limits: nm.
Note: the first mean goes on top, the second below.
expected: 0.90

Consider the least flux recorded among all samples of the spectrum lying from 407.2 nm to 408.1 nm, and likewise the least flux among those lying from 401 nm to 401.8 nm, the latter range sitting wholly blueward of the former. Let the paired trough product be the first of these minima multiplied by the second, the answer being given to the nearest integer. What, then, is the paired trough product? 60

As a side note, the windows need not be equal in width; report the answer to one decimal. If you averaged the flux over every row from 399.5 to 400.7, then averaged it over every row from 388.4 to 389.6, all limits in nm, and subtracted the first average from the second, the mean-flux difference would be -1.5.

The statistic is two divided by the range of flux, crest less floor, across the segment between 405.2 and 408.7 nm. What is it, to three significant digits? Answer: 1.17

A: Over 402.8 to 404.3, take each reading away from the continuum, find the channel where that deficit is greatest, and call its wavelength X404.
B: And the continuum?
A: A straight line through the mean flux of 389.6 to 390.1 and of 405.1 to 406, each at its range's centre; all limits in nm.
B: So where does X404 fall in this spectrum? 403.05 nm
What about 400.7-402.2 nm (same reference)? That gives 402.15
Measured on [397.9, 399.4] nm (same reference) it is 397.95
